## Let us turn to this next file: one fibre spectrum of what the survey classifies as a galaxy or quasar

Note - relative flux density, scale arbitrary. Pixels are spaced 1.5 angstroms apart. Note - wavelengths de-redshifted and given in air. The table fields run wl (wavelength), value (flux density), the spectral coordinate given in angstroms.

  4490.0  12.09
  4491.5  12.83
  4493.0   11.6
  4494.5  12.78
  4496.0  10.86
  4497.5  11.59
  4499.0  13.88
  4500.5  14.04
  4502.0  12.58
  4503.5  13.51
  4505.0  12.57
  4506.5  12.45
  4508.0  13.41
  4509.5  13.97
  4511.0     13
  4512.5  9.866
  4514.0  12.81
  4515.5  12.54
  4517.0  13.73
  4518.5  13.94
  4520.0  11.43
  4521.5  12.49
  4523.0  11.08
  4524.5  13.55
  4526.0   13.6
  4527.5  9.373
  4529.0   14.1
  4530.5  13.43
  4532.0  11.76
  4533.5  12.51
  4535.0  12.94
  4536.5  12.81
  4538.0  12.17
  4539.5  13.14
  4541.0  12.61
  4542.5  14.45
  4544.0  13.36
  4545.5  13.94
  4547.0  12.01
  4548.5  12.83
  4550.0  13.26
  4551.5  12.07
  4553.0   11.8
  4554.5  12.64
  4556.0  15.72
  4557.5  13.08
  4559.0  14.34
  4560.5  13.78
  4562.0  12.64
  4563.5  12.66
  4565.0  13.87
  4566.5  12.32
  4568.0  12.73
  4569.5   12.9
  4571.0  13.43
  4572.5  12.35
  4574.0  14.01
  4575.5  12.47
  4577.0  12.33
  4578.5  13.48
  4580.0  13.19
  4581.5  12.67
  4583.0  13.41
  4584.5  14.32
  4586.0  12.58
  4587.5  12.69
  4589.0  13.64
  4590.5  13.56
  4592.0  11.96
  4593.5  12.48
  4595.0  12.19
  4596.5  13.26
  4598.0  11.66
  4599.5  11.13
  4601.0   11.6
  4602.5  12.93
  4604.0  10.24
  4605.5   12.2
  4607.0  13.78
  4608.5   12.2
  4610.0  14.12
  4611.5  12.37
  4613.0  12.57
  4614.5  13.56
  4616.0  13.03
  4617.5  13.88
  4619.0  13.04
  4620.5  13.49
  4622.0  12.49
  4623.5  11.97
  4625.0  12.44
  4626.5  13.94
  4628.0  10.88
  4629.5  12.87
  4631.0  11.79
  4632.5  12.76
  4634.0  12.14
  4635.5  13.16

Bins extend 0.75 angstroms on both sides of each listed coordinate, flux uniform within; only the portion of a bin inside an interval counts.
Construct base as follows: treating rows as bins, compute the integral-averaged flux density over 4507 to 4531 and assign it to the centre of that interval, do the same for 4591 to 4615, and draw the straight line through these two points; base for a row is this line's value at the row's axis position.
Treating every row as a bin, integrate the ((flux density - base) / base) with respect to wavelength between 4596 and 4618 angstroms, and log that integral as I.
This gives 0.3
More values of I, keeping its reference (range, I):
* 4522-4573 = 1.5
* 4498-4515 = 0.3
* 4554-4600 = 2.1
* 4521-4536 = -0.1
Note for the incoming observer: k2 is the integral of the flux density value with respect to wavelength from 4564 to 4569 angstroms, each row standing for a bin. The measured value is 65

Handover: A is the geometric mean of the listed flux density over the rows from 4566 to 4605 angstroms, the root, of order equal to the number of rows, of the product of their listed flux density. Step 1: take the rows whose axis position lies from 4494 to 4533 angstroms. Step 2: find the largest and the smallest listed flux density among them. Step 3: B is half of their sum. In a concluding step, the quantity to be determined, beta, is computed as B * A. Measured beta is 148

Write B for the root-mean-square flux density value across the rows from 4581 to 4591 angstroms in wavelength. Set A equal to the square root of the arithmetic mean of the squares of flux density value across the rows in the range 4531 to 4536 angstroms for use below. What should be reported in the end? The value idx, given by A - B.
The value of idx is -0.9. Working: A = 12.41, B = 13.3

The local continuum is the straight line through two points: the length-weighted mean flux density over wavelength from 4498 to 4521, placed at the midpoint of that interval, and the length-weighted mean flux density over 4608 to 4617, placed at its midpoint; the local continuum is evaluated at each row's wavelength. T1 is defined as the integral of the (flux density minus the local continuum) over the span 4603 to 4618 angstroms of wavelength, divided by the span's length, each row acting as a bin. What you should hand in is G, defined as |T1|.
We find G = 0.24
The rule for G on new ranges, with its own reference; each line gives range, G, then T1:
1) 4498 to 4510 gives 0.36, 0.4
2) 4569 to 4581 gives 0.04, 0.0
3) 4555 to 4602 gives 0.00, 0.0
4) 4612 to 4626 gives 0.08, -0.1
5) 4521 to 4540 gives 0.39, -0.4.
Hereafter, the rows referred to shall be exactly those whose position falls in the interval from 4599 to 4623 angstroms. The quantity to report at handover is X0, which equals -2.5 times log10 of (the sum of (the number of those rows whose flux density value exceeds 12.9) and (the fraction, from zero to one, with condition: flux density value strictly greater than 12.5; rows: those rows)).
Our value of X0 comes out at -2.33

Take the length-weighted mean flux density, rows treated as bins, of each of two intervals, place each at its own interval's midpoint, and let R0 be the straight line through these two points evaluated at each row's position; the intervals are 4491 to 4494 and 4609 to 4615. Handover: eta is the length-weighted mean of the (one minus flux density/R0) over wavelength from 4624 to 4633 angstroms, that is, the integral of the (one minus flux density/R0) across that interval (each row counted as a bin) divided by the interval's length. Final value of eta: 0.06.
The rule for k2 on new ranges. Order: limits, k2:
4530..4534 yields 50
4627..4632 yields 60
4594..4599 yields 62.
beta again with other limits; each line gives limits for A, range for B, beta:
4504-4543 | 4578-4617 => 155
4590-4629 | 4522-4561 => 157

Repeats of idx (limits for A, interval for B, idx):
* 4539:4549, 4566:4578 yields 0.4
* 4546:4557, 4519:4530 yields 0.6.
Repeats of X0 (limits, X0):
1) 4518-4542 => -2.21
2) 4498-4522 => -2.36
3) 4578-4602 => -2.21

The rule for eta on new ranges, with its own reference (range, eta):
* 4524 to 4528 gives 0.02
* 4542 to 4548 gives -0.06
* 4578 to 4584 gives -0.03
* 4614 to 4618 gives -0.03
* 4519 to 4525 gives 0.02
